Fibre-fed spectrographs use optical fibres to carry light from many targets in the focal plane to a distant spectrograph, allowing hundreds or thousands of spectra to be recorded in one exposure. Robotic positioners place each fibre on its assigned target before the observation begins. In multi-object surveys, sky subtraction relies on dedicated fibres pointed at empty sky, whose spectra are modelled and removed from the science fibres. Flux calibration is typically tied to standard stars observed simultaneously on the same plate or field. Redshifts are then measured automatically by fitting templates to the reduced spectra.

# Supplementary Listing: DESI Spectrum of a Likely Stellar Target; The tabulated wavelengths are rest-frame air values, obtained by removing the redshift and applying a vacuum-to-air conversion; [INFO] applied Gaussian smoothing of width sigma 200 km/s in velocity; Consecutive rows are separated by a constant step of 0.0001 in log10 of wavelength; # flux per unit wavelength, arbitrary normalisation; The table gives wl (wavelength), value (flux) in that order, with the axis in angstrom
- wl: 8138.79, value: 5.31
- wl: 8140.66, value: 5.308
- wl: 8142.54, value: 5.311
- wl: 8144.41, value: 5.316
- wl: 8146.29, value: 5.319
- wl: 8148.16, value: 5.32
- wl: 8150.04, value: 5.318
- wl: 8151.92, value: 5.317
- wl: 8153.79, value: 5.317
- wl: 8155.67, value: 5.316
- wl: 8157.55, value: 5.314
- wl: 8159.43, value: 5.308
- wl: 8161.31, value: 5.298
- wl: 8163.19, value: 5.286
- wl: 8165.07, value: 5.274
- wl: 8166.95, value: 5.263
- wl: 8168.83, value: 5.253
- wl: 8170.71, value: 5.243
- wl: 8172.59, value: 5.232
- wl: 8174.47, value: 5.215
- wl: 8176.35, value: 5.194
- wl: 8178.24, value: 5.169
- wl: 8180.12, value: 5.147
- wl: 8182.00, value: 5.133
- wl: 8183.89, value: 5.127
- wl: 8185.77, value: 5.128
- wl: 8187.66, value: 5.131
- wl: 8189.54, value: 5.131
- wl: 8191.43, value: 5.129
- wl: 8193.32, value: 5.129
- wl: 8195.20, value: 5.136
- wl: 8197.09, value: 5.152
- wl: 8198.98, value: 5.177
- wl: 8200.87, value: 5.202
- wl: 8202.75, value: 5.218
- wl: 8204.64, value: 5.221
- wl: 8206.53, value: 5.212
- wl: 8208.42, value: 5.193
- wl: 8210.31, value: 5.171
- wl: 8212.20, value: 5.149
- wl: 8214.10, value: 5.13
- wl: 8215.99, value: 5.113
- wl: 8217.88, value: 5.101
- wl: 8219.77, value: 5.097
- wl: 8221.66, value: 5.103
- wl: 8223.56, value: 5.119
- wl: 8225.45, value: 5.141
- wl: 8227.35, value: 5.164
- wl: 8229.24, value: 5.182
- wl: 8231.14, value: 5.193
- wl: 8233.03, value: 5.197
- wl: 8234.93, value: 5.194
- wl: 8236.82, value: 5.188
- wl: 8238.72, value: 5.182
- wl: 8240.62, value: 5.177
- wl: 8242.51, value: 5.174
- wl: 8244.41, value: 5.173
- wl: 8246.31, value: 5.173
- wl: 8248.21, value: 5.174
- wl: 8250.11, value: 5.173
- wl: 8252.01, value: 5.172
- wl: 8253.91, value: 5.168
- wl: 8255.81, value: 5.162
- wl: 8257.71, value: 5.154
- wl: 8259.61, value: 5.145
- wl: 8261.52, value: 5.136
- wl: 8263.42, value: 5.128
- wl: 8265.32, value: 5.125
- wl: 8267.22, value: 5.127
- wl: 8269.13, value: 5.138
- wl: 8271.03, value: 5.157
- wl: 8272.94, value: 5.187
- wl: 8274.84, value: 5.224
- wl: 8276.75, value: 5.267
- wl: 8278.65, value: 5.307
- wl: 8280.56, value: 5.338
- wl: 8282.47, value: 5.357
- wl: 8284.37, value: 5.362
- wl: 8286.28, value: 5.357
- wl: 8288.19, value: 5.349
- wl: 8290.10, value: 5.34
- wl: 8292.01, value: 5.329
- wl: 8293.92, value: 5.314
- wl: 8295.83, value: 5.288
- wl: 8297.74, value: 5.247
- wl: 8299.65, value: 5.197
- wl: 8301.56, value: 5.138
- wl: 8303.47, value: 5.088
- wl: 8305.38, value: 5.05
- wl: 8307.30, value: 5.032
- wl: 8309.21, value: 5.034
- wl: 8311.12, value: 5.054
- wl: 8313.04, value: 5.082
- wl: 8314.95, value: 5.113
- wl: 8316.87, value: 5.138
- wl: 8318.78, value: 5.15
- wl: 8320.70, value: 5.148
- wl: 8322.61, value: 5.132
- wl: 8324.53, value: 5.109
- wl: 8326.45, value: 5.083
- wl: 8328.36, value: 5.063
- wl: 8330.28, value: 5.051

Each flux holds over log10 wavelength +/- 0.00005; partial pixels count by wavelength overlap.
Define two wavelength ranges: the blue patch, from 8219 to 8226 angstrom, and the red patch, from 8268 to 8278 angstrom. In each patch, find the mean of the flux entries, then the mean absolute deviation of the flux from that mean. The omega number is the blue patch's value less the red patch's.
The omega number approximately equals -0.026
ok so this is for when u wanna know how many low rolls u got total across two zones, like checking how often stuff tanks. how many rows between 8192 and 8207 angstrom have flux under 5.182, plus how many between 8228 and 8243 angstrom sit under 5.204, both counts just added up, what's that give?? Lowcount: 12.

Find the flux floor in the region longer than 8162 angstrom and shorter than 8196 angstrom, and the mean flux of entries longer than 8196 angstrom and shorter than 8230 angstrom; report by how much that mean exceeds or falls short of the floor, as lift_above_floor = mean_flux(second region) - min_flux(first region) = 0.03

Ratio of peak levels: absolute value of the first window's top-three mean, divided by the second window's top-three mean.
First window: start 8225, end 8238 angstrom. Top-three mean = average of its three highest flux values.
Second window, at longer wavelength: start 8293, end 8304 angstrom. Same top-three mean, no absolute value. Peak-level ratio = 0.98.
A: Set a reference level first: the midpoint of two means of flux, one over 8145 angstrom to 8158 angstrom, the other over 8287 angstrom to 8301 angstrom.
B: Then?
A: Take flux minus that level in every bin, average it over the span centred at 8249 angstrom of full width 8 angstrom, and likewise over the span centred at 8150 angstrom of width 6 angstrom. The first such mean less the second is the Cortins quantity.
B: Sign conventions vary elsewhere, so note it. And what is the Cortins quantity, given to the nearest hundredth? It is -0.15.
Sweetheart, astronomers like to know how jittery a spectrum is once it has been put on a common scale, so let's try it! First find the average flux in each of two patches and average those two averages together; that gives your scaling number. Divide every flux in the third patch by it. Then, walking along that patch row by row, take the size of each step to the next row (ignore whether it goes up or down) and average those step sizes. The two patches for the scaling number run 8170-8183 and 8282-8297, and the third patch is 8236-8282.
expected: 0.0023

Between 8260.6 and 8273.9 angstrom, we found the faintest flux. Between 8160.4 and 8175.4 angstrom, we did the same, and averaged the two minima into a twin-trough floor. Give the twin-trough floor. 5.17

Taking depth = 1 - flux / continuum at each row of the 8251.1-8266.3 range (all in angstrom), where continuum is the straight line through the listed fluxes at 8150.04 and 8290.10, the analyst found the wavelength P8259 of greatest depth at 8265.32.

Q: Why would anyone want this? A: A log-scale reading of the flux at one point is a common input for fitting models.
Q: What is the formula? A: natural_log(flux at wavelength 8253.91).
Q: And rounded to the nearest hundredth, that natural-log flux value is 1.64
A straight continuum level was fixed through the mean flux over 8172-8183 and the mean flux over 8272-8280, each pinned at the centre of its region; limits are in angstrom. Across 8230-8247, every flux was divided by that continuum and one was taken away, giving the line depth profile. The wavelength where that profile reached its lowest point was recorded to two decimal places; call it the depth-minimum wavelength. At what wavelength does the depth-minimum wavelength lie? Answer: 8246.31 angstrom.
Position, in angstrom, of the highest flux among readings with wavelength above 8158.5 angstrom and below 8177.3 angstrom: 8159.43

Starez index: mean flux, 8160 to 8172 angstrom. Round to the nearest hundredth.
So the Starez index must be 5.27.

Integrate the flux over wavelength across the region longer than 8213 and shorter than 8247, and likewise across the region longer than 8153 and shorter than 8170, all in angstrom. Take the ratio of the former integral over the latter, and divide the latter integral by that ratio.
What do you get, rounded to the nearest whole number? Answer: 46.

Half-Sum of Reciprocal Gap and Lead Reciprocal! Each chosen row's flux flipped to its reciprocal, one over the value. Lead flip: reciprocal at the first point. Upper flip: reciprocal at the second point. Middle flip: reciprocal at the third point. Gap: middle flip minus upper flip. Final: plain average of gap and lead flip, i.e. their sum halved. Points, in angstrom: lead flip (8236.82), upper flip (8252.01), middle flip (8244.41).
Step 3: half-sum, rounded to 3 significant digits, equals 0.0964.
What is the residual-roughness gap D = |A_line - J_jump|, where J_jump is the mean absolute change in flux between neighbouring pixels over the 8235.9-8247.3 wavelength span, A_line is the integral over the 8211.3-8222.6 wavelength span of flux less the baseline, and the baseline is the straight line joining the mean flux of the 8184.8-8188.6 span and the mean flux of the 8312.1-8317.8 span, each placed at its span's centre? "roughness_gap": 0.1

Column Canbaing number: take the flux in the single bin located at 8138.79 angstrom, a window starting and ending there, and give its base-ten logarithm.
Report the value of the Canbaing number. 0.725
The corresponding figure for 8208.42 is 0.715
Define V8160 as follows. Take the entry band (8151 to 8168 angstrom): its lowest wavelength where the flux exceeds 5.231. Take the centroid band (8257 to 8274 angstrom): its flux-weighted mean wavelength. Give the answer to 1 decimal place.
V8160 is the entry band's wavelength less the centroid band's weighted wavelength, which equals -113.4 angstrom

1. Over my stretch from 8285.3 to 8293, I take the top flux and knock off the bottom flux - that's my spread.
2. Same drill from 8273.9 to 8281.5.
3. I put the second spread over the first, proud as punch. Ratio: 4.1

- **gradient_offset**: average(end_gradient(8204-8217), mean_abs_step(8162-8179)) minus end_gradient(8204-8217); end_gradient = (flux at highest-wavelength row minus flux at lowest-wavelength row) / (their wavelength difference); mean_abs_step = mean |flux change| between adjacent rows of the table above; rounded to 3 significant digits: 0.0121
